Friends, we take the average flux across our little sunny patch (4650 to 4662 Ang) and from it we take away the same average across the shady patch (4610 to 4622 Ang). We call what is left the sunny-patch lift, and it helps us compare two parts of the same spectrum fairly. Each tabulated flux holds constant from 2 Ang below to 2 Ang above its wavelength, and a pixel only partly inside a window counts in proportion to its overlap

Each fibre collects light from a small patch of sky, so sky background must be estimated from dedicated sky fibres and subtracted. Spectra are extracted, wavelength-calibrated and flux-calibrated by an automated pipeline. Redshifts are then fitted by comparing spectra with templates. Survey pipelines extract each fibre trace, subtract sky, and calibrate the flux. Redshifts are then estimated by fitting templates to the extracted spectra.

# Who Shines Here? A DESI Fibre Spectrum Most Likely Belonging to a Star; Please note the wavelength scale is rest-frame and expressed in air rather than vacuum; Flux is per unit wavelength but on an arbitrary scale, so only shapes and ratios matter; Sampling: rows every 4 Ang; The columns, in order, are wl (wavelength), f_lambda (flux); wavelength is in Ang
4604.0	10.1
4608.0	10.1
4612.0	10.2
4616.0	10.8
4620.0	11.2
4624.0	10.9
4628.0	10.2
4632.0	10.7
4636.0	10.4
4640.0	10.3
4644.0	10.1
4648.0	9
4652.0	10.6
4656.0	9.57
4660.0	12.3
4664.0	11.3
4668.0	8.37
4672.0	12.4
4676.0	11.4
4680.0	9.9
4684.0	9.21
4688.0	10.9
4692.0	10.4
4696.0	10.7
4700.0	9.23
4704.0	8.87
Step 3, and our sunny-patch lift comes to 0.1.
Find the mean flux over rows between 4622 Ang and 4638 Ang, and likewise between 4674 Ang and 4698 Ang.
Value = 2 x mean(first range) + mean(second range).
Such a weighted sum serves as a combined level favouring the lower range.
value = 31.5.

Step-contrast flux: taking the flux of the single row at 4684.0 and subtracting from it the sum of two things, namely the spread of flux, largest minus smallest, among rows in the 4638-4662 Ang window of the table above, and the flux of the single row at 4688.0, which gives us -5.0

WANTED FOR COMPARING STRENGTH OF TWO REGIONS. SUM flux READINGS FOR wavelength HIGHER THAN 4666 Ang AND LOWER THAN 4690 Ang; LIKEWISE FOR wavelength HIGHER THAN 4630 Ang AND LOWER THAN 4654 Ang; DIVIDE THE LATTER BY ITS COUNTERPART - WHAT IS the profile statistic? 0.98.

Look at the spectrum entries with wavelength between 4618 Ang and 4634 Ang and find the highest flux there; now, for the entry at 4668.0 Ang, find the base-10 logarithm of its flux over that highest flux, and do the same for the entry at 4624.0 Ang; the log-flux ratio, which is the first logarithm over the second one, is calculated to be 11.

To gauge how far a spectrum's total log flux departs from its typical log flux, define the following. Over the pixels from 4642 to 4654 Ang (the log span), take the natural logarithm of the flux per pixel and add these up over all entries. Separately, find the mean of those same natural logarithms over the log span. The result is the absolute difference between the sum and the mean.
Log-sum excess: 5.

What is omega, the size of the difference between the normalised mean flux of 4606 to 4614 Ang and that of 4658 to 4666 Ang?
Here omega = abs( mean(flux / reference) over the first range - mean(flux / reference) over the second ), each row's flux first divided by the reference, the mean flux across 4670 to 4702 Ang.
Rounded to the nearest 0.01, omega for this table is 0.16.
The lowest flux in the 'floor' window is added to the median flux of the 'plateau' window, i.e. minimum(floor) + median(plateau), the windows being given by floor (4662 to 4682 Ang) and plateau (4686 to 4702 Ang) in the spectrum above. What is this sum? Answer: 18.9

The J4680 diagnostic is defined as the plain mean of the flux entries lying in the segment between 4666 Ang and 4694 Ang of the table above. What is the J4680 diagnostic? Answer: 10.37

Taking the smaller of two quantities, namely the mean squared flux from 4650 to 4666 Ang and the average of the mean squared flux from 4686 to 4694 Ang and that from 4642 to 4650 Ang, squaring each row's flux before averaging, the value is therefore 102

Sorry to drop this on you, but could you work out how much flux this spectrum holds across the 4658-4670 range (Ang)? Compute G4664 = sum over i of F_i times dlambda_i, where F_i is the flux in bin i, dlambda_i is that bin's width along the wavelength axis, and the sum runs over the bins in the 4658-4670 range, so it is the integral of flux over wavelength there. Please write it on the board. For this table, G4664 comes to 128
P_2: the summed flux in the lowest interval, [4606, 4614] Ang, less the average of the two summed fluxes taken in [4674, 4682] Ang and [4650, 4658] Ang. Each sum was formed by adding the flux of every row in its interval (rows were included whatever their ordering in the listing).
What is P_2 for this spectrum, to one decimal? -0.4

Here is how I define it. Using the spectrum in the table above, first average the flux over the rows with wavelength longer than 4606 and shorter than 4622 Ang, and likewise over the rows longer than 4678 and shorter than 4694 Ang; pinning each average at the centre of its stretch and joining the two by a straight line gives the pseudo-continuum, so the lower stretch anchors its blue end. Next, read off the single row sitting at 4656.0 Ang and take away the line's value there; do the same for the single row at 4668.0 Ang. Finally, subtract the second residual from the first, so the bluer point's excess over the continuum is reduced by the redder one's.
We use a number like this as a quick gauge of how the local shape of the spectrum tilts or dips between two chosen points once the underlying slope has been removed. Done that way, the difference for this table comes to 1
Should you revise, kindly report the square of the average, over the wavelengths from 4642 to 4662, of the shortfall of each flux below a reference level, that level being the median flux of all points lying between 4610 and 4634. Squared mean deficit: 0.19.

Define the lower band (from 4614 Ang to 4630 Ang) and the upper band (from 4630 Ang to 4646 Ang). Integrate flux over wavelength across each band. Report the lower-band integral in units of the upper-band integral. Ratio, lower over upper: 1.04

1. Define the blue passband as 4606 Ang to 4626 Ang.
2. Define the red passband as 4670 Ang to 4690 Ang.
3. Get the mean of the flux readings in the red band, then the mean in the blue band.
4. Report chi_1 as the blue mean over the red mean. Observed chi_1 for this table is 0.99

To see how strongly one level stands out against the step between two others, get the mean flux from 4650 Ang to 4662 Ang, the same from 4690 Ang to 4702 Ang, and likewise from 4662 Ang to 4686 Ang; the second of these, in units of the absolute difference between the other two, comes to 25.7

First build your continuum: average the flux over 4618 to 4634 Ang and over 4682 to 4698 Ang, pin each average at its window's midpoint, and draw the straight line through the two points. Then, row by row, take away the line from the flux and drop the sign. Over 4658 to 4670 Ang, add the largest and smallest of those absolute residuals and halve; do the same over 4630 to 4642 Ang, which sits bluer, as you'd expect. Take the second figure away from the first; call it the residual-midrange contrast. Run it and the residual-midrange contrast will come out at 1.3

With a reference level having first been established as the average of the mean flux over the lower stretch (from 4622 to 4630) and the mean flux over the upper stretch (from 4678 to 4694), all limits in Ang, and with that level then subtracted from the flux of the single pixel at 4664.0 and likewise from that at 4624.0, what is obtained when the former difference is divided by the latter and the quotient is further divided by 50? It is 0.034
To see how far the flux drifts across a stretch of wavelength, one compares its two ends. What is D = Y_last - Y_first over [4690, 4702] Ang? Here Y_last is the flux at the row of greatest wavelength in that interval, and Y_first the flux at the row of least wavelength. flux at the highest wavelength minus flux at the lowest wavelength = -1.2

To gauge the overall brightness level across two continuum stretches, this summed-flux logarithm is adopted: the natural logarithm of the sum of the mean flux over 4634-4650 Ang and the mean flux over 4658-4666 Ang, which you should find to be 3.08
